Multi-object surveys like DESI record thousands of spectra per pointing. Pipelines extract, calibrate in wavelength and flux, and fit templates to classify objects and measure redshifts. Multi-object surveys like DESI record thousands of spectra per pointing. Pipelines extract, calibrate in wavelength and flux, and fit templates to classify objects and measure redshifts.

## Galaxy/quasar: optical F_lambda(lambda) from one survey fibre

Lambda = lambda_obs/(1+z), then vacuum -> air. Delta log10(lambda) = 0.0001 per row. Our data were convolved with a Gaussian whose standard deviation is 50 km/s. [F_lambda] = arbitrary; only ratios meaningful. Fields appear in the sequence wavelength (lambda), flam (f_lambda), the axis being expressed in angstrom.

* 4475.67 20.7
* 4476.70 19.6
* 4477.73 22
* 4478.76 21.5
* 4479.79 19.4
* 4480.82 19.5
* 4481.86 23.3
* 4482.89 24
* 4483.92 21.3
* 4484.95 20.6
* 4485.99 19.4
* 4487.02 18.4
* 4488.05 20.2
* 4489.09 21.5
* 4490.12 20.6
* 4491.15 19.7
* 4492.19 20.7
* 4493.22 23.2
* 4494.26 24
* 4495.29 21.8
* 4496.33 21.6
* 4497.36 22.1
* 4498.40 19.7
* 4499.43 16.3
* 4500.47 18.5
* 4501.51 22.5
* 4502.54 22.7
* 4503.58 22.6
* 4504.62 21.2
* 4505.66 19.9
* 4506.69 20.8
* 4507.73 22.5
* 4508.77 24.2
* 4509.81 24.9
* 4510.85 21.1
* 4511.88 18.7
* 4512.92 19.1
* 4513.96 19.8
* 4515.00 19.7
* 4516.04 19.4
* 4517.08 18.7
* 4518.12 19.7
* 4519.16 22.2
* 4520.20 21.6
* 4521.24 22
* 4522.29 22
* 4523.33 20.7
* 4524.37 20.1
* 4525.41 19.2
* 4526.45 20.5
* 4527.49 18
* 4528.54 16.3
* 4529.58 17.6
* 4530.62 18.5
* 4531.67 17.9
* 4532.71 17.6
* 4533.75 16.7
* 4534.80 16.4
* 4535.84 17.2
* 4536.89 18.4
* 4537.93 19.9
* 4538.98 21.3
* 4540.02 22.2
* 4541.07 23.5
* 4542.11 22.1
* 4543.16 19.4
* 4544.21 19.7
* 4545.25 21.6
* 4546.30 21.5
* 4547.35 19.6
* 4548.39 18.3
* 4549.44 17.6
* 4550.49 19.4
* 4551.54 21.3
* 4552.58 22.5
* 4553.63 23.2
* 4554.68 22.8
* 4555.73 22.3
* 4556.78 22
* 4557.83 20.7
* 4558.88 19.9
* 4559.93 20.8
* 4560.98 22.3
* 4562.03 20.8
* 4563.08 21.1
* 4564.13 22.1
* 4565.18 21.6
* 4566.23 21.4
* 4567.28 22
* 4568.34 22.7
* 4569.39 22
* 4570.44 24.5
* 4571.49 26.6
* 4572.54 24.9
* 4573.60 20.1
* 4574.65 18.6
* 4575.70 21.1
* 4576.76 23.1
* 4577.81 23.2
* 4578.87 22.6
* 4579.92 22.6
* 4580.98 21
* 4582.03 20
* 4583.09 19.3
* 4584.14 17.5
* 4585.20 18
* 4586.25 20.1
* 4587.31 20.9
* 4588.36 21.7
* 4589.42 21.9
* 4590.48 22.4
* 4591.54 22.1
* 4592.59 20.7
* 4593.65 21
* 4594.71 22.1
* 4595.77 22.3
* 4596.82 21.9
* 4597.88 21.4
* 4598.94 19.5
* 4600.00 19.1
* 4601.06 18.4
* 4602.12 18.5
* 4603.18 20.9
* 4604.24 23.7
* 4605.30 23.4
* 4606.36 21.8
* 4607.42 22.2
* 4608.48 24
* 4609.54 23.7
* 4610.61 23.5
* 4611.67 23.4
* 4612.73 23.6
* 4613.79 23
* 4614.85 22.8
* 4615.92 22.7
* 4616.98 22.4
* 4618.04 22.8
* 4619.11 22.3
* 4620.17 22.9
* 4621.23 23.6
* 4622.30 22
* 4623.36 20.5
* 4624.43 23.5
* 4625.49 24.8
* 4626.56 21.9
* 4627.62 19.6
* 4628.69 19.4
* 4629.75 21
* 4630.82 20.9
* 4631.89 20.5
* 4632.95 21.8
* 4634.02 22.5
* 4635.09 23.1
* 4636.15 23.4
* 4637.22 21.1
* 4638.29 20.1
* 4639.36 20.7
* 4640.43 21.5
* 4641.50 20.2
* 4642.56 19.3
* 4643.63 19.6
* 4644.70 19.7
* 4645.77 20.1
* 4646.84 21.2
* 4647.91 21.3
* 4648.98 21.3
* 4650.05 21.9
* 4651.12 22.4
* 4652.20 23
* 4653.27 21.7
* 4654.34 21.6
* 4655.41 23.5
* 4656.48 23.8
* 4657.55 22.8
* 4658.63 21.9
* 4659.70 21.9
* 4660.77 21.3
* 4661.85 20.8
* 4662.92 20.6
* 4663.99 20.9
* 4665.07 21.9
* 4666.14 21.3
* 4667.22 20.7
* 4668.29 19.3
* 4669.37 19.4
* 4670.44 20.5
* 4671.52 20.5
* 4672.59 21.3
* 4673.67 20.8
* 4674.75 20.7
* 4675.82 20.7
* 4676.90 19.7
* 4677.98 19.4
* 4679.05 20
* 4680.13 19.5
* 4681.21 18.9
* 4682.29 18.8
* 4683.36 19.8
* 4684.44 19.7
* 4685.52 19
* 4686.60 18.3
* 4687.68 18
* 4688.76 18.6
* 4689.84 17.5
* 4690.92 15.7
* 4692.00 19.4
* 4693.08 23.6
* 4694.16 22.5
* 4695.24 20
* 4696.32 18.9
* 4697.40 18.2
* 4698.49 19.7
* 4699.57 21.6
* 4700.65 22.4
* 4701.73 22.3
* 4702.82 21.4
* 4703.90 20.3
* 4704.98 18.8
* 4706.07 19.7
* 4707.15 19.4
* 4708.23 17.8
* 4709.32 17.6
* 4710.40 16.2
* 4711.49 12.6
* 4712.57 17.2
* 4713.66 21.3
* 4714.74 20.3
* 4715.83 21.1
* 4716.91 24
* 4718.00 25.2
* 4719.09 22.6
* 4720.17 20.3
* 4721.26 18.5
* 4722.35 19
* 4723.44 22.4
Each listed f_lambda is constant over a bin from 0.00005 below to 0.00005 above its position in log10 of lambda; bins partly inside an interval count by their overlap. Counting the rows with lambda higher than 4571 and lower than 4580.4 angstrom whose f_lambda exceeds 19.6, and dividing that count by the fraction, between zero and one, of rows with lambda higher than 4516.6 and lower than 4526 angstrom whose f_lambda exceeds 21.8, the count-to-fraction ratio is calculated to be 24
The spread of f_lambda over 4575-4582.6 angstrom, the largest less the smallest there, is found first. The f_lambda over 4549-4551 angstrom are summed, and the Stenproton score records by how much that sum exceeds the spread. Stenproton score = 34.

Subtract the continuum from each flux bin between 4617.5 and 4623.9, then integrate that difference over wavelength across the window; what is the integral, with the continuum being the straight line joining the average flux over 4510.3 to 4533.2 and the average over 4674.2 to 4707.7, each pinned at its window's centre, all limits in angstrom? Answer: 17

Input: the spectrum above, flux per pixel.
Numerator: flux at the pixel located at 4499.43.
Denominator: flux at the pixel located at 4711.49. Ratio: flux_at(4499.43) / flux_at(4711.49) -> 1.29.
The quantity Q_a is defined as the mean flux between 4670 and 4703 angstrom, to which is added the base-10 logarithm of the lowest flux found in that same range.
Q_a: 21.1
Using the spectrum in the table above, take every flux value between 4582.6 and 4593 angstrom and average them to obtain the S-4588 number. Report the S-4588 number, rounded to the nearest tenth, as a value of 20.5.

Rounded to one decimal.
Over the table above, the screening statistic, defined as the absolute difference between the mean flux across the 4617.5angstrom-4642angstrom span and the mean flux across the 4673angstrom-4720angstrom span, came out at 2.0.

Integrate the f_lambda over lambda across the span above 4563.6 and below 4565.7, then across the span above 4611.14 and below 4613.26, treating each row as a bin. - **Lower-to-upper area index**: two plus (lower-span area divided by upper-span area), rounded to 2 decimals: 2.92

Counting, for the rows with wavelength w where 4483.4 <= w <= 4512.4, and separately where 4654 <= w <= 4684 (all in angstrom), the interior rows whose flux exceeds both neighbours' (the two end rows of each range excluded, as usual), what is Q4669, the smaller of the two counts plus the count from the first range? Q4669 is 9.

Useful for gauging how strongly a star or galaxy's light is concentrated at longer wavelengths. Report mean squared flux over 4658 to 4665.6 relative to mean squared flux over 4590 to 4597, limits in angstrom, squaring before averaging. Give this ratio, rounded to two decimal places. 0.96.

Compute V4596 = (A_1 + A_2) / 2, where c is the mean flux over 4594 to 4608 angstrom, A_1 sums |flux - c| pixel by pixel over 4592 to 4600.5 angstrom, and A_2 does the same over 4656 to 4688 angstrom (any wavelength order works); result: 22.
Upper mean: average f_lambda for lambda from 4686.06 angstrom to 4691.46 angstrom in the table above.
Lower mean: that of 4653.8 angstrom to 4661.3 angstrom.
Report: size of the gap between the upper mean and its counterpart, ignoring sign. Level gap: 5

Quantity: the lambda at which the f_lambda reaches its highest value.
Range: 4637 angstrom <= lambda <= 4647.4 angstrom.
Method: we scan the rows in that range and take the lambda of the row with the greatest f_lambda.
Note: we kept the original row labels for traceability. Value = 4640.43 angstrom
